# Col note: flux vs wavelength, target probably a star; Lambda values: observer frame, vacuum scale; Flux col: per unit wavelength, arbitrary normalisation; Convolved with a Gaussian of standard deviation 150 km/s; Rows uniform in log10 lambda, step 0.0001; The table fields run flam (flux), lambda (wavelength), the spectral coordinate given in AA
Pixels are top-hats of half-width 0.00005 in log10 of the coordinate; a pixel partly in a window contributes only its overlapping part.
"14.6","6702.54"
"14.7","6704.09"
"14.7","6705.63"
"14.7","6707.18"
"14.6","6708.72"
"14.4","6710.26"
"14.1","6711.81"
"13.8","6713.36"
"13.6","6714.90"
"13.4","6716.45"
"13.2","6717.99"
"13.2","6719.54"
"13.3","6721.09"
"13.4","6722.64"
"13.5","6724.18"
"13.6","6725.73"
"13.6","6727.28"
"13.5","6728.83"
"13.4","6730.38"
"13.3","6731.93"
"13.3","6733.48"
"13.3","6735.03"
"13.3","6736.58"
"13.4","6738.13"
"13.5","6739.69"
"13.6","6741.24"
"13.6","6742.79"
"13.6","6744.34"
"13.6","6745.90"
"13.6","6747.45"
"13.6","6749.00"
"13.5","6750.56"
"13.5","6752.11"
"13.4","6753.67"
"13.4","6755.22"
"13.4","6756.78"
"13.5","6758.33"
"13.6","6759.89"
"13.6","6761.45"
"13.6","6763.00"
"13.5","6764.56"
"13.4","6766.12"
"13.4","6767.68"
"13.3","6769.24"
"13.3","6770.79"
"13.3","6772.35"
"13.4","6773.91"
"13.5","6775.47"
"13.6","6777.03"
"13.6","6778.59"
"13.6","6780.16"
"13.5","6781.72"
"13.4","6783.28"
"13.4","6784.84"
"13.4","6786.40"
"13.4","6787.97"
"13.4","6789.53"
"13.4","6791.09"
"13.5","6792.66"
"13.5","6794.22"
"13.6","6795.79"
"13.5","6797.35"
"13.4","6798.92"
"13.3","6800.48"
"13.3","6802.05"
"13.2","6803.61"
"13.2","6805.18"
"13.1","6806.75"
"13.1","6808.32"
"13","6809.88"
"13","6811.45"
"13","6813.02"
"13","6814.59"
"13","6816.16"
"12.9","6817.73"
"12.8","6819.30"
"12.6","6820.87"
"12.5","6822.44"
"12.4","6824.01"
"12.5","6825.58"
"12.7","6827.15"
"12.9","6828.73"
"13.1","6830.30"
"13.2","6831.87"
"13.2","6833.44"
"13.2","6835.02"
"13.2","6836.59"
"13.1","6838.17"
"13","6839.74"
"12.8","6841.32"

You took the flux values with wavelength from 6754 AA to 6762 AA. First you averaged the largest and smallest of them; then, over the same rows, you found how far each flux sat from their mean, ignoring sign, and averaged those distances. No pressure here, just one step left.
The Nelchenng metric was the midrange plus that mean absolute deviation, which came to 13.58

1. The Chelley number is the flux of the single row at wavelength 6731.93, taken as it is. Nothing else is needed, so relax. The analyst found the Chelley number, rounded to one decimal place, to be 13.3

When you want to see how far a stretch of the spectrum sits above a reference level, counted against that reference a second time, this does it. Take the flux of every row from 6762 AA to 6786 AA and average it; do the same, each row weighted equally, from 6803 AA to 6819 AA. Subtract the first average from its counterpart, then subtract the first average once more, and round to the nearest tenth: -13.9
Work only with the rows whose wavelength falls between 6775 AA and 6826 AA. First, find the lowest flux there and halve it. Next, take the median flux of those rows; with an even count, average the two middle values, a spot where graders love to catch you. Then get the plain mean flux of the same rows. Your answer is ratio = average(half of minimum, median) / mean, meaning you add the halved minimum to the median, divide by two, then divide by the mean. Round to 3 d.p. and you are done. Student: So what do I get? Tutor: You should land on 0.739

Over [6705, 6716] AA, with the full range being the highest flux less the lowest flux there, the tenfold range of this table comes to 11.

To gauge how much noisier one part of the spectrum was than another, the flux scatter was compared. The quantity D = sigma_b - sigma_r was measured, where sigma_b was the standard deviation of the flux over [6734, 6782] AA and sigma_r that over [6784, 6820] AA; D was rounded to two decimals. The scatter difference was -0.11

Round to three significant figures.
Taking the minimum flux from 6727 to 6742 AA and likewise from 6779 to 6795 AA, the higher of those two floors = 13.4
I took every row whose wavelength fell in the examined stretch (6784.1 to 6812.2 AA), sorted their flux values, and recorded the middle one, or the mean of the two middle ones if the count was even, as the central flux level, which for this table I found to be 13.4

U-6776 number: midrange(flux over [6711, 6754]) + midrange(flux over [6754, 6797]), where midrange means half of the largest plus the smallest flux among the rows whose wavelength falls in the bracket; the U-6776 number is 27.1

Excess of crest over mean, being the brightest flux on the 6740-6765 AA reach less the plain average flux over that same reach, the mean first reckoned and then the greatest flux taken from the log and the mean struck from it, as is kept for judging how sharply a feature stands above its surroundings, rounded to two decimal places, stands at 0.06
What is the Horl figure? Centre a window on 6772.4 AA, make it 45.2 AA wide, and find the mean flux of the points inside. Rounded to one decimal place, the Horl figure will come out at 13.5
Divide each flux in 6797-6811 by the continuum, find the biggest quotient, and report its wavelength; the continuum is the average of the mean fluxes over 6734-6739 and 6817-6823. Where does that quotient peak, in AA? 6797.35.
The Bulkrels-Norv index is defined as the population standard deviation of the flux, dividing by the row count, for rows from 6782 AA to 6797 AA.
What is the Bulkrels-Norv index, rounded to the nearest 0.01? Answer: 0.07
